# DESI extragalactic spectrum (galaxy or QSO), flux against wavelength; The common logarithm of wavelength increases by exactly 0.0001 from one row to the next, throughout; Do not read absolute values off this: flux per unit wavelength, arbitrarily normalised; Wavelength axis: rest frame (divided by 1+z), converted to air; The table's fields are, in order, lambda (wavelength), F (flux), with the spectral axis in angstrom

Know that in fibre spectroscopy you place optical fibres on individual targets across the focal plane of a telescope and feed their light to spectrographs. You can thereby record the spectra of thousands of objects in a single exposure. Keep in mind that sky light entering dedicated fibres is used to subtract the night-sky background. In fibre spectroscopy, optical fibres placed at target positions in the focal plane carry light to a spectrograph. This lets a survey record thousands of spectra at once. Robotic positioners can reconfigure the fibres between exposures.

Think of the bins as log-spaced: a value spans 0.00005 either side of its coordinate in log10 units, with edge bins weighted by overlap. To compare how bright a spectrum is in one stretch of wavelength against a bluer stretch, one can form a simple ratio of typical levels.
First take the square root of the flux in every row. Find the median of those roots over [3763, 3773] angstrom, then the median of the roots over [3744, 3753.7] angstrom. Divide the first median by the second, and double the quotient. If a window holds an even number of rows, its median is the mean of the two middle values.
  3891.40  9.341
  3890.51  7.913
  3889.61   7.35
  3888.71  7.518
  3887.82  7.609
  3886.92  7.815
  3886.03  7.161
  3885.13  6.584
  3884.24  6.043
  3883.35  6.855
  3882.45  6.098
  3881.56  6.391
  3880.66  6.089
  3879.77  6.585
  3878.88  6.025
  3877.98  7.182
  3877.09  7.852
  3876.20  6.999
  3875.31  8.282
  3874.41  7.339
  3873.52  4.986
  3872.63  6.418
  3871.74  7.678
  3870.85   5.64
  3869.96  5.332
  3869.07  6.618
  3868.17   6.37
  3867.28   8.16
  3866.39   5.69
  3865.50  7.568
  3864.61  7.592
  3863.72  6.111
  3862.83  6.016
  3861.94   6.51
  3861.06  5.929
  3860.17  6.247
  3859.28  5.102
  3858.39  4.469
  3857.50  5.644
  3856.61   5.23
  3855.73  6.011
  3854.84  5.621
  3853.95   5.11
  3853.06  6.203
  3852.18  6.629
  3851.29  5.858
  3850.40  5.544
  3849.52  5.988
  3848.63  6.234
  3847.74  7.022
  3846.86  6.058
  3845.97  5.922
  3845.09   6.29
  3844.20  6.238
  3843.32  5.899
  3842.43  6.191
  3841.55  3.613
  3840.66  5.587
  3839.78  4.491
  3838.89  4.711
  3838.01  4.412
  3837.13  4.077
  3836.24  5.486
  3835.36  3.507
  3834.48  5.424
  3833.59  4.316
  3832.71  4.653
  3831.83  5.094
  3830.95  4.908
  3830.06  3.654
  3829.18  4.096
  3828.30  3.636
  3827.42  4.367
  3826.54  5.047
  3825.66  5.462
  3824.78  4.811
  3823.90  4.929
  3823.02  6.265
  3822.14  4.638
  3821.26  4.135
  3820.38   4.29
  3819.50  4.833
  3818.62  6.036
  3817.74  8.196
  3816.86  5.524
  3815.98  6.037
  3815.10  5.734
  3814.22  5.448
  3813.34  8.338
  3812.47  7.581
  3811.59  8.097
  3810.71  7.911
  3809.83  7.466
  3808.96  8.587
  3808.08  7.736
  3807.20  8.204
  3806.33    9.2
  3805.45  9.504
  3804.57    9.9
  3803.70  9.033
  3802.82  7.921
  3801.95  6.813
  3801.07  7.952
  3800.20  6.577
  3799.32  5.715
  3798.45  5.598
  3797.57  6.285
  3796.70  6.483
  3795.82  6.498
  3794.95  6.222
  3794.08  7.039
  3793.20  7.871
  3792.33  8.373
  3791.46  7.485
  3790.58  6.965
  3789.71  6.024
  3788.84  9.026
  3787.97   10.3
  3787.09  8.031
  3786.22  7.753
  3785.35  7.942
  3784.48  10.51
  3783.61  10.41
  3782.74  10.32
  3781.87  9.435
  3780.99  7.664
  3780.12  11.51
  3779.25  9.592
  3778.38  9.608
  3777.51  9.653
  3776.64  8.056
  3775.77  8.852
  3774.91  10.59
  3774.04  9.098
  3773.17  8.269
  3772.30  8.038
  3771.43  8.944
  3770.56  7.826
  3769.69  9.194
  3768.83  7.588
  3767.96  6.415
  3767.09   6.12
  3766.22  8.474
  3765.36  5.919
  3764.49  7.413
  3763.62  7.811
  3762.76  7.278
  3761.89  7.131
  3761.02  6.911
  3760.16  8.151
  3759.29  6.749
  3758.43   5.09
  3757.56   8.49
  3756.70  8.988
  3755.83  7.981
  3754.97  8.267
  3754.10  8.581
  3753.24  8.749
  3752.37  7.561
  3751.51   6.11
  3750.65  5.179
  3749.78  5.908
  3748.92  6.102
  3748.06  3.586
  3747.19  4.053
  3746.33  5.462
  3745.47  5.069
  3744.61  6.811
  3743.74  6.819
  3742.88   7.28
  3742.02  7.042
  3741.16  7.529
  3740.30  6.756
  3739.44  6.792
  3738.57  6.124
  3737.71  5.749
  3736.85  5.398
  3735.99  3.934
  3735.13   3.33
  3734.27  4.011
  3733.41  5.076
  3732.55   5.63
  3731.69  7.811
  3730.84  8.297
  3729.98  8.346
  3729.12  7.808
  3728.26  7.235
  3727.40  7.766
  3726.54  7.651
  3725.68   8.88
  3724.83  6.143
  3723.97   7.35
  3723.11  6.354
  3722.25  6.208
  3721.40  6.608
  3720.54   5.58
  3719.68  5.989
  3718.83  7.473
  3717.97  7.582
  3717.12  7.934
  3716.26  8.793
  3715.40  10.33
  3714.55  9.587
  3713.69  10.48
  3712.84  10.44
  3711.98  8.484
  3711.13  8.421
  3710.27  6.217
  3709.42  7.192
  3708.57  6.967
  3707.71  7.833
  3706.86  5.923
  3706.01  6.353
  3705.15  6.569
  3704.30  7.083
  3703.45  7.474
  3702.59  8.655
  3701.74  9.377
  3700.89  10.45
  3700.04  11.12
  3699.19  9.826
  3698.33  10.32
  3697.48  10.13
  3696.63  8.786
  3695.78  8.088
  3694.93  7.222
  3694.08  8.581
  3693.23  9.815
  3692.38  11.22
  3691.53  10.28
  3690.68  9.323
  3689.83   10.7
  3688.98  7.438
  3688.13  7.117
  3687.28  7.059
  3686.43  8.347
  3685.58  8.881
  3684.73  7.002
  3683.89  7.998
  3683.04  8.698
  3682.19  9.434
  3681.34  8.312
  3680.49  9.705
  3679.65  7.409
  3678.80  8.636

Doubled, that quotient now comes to 2.3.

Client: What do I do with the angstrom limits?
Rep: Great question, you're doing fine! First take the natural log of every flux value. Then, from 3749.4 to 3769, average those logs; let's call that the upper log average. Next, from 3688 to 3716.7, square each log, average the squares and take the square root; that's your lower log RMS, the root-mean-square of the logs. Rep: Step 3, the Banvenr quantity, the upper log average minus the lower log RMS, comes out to -0.19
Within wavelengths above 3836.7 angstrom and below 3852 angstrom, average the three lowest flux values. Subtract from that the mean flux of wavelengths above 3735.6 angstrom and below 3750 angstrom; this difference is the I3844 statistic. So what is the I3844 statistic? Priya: -1.9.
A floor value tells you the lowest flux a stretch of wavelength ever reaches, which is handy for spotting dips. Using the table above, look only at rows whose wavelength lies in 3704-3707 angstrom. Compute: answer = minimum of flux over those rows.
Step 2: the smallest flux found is 5.923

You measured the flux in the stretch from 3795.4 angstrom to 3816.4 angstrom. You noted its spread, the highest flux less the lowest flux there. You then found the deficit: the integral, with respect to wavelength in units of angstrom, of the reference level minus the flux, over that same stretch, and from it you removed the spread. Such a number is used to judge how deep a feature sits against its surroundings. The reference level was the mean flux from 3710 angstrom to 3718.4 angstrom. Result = 25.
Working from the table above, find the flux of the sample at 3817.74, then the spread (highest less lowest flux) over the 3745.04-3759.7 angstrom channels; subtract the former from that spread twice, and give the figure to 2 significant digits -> -11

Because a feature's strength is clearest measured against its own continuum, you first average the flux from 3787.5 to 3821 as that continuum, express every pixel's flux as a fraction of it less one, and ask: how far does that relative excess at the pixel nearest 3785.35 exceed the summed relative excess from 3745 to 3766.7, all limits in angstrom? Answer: 1.6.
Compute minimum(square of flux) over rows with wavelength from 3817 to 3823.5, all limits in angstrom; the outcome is 17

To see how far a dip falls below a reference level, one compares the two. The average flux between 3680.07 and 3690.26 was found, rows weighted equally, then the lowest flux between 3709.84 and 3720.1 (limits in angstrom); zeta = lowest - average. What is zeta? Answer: -2.4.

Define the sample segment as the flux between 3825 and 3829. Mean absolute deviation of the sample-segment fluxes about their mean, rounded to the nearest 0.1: 0.6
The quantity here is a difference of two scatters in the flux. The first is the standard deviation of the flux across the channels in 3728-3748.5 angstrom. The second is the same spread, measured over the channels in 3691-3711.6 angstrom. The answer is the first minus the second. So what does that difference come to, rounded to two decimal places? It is -0.10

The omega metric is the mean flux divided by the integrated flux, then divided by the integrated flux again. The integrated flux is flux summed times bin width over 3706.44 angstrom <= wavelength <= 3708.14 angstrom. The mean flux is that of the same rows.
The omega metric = 0.050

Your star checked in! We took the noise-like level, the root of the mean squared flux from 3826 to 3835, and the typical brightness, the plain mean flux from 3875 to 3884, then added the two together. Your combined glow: 11.4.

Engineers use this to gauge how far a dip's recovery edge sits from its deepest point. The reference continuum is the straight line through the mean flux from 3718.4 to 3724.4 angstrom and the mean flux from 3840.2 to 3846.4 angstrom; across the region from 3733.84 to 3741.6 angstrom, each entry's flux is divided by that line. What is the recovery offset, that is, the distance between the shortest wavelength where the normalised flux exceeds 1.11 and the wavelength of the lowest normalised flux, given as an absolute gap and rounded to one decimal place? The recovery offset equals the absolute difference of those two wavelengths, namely 6.0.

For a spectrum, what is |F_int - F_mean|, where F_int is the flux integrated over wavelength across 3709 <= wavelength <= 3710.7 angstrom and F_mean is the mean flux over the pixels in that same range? 4.7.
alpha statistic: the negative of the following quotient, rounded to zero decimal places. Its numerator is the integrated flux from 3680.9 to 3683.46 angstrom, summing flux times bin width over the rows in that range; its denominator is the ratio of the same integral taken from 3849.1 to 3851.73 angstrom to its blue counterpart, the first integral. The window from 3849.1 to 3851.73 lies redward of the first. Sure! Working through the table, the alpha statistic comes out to -33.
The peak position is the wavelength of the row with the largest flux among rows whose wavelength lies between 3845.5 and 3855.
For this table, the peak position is 3847.74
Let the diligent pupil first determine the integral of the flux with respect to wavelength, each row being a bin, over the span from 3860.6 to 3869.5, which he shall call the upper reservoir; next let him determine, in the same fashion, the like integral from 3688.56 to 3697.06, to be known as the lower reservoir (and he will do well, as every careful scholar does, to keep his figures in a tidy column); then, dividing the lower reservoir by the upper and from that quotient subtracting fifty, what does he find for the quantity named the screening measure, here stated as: -48.69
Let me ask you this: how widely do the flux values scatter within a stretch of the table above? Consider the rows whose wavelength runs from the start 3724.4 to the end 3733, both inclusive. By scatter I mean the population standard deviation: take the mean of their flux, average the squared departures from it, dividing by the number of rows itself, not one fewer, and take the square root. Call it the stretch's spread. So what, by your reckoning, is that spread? 0.94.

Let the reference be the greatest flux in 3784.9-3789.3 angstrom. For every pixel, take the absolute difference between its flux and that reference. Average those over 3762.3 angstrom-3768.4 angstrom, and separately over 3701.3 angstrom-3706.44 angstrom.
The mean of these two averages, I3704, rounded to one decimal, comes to 3.0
